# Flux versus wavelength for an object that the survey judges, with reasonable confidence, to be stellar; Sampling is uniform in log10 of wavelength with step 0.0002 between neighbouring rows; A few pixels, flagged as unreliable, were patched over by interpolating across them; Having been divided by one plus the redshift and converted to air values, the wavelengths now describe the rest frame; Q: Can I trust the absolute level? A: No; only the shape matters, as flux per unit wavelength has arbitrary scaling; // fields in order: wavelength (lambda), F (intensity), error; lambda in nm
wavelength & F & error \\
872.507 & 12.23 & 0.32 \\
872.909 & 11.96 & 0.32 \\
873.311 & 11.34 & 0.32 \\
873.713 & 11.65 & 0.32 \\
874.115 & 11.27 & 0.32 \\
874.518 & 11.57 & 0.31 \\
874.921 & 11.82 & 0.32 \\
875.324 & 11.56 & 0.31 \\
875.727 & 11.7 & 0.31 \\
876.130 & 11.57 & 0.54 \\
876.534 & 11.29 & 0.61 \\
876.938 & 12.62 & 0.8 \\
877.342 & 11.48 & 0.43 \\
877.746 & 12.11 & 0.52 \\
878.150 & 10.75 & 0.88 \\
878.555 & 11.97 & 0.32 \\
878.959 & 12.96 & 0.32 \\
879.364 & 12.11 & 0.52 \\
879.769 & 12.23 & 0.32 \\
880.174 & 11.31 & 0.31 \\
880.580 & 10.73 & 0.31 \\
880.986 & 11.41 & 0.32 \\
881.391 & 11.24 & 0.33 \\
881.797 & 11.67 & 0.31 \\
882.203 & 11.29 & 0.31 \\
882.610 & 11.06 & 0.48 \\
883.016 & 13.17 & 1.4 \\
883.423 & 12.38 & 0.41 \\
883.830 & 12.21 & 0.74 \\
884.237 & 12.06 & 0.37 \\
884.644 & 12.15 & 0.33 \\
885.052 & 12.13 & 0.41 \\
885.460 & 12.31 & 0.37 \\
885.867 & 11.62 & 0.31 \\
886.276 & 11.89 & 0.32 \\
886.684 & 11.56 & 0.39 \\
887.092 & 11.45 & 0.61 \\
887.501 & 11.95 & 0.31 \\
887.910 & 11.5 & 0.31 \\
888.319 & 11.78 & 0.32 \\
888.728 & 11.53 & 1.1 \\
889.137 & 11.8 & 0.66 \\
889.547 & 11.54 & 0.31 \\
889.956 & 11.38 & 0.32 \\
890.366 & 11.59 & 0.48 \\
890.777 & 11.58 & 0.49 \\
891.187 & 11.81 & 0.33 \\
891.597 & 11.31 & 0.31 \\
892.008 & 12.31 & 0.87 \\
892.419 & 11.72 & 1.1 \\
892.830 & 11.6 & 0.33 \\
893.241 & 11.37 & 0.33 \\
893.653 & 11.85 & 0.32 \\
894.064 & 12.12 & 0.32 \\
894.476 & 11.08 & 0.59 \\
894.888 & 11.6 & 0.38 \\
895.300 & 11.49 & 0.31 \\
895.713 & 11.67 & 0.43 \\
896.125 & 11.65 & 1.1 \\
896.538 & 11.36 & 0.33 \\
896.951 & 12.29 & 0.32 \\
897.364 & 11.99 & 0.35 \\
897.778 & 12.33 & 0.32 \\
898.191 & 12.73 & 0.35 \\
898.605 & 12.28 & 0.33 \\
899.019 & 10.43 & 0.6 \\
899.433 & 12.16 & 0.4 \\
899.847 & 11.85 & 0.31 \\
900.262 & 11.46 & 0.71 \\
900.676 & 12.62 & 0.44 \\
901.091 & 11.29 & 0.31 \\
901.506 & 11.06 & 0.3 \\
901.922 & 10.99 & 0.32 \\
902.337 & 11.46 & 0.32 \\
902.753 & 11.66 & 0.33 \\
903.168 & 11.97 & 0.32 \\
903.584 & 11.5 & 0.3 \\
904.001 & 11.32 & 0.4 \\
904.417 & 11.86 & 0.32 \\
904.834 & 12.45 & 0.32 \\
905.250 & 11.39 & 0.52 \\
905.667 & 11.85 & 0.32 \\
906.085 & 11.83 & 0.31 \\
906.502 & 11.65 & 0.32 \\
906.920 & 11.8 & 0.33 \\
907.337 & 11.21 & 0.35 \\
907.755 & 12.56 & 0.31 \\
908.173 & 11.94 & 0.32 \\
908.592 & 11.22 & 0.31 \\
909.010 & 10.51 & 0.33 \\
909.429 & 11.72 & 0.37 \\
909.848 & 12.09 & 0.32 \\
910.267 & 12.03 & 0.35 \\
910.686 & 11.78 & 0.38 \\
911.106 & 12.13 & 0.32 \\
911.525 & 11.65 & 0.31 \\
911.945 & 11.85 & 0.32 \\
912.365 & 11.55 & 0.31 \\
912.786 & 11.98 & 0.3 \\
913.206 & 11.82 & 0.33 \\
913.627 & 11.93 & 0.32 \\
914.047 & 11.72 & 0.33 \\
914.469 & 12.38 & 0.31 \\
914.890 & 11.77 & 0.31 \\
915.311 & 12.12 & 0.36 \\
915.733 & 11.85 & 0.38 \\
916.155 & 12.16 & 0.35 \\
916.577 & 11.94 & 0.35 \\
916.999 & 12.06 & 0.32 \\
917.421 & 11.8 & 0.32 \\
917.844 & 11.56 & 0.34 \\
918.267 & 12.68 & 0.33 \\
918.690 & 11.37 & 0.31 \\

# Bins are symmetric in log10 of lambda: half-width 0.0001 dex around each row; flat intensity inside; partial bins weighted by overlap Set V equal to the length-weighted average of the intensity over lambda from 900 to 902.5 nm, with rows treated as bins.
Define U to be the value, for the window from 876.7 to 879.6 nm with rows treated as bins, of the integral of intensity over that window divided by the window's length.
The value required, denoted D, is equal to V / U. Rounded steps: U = 12.0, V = 11.5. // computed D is 0.96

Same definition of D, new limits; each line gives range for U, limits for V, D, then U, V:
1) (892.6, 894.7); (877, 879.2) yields 1.03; 11.6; 11.9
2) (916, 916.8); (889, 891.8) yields 0.96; 12.0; 11.6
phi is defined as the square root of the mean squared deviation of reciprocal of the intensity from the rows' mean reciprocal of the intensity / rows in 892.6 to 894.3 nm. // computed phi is 0.0020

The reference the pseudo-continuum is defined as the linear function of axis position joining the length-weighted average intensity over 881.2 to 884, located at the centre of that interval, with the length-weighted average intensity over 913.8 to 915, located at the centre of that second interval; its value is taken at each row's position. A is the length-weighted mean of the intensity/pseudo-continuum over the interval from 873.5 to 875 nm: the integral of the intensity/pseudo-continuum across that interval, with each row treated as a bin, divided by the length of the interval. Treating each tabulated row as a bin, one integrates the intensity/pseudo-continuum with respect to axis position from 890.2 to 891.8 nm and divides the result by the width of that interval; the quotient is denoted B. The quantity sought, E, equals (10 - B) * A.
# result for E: 8.82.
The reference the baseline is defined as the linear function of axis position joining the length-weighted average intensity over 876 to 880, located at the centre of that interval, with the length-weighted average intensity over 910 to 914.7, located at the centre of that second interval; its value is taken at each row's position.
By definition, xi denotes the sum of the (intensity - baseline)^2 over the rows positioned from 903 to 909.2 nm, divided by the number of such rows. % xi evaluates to 0.30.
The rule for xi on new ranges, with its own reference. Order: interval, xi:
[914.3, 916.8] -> 0.06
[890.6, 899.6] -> 0.27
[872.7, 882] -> 0.32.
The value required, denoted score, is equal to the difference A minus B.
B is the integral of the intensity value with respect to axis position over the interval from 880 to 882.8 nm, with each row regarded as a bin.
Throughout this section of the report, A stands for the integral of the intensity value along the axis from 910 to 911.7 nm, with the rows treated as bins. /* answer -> -11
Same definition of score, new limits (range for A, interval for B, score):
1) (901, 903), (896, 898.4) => -6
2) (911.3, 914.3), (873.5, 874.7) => 22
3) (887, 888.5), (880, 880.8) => 9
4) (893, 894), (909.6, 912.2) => -19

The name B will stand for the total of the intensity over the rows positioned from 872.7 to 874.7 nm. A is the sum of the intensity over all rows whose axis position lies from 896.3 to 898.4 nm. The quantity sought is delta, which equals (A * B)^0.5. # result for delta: 59.2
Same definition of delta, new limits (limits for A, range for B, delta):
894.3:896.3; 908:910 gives 57.5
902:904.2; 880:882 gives 57.1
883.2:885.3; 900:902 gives 59.1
